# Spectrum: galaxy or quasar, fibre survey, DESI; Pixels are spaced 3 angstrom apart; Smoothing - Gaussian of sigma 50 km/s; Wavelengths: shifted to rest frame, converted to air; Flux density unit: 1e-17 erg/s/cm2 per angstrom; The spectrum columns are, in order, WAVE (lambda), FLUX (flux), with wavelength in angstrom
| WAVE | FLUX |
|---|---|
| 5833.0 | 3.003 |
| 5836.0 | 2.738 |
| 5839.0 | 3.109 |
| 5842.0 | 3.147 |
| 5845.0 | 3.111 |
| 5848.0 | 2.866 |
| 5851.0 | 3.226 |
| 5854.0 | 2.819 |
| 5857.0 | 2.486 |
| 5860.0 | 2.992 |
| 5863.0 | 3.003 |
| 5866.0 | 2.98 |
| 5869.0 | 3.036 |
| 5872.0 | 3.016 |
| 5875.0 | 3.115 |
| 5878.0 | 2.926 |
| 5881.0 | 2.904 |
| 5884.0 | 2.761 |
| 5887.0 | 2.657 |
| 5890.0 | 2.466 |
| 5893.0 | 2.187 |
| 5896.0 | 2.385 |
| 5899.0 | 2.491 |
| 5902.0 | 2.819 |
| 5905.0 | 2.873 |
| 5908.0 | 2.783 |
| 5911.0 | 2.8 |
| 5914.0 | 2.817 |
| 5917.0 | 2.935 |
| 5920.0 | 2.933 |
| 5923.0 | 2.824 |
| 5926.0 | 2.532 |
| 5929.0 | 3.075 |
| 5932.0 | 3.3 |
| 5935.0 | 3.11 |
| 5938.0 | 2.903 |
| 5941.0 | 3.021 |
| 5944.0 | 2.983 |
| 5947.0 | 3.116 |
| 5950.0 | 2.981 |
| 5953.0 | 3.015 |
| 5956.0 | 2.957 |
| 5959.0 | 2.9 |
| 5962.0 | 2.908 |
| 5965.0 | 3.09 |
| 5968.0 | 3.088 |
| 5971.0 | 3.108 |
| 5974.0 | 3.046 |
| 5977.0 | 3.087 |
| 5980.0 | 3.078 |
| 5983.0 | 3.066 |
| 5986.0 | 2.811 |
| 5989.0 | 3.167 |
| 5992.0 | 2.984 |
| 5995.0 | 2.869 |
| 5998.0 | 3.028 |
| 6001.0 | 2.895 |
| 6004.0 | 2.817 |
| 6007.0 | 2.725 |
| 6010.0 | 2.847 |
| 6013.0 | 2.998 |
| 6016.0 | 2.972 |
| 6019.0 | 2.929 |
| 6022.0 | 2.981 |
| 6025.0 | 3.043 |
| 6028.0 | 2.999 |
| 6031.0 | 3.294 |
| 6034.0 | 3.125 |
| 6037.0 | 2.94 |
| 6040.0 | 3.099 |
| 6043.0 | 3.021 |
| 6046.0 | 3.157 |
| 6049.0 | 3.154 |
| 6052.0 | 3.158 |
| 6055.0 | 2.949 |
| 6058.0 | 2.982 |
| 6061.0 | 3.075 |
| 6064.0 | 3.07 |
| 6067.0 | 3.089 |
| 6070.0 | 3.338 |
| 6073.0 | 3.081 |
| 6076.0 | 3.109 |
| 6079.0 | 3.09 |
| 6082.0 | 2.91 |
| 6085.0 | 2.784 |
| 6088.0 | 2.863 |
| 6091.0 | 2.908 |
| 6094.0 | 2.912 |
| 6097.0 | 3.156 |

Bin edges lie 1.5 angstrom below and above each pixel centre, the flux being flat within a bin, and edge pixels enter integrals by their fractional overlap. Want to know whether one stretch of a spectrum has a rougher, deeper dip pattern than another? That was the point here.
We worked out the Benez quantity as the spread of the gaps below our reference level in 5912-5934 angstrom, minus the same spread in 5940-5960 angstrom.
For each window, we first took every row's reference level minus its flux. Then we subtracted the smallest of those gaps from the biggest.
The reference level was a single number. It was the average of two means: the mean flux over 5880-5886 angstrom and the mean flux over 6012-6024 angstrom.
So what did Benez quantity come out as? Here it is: 0.55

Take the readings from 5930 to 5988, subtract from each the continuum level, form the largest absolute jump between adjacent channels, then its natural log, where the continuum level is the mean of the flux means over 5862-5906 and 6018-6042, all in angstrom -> -1.37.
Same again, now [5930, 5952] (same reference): -1.58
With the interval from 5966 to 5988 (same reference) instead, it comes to -1.37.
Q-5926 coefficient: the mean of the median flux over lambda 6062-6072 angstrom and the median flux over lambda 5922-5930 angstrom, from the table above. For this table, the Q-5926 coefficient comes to 2.96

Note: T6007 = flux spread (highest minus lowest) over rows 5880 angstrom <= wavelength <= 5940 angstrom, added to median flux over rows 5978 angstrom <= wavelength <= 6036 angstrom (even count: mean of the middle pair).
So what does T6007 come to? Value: 4.10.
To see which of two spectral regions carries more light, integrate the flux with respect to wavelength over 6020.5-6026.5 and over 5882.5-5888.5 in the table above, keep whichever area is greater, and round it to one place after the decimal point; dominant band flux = 18.1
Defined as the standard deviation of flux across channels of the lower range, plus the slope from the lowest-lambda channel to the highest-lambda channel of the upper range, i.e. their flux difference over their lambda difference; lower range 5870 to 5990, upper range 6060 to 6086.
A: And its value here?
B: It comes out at 0.22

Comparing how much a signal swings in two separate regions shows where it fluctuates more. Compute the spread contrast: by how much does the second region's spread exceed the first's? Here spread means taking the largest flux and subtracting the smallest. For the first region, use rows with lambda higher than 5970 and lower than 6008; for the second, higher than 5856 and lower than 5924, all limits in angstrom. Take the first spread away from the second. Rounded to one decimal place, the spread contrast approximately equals 0.5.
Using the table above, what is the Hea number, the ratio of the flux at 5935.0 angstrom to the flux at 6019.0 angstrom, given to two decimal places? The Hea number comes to 1.06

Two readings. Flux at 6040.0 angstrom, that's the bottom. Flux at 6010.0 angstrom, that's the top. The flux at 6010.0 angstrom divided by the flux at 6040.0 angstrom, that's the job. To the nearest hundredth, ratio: 0.92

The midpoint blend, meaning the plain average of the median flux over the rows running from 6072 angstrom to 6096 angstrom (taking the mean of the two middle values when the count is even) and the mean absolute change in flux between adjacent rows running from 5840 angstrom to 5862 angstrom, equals 1.61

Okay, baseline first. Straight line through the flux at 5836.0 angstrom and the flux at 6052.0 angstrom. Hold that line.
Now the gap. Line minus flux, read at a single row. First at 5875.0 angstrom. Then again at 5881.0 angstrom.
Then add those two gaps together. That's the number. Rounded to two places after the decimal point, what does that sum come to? -0.38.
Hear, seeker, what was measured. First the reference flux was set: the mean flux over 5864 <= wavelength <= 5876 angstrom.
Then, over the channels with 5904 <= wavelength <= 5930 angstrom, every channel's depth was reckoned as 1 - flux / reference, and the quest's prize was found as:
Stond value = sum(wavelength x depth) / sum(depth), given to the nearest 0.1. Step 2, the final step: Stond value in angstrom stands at 5916.6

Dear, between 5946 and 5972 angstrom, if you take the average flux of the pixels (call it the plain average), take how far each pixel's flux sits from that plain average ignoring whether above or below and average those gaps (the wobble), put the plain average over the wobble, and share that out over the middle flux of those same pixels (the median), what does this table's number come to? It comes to 14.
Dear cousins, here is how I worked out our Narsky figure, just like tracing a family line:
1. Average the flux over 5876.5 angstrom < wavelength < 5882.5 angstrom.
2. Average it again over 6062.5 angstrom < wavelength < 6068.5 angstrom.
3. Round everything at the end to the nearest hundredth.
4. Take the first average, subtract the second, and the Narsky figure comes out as -0.16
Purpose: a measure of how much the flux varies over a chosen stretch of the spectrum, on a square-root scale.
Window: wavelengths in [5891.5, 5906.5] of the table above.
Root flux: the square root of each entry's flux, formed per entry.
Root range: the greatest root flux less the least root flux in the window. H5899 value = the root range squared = 0.047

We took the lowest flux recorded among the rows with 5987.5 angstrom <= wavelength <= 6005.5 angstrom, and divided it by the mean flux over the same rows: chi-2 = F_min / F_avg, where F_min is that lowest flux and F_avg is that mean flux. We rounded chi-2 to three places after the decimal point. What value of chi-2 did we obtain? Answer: 0.952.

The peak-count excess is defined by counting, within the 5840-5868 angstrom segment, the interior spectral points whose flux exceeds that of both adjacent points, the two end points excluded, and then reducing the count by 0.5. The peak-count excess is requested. 1.5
